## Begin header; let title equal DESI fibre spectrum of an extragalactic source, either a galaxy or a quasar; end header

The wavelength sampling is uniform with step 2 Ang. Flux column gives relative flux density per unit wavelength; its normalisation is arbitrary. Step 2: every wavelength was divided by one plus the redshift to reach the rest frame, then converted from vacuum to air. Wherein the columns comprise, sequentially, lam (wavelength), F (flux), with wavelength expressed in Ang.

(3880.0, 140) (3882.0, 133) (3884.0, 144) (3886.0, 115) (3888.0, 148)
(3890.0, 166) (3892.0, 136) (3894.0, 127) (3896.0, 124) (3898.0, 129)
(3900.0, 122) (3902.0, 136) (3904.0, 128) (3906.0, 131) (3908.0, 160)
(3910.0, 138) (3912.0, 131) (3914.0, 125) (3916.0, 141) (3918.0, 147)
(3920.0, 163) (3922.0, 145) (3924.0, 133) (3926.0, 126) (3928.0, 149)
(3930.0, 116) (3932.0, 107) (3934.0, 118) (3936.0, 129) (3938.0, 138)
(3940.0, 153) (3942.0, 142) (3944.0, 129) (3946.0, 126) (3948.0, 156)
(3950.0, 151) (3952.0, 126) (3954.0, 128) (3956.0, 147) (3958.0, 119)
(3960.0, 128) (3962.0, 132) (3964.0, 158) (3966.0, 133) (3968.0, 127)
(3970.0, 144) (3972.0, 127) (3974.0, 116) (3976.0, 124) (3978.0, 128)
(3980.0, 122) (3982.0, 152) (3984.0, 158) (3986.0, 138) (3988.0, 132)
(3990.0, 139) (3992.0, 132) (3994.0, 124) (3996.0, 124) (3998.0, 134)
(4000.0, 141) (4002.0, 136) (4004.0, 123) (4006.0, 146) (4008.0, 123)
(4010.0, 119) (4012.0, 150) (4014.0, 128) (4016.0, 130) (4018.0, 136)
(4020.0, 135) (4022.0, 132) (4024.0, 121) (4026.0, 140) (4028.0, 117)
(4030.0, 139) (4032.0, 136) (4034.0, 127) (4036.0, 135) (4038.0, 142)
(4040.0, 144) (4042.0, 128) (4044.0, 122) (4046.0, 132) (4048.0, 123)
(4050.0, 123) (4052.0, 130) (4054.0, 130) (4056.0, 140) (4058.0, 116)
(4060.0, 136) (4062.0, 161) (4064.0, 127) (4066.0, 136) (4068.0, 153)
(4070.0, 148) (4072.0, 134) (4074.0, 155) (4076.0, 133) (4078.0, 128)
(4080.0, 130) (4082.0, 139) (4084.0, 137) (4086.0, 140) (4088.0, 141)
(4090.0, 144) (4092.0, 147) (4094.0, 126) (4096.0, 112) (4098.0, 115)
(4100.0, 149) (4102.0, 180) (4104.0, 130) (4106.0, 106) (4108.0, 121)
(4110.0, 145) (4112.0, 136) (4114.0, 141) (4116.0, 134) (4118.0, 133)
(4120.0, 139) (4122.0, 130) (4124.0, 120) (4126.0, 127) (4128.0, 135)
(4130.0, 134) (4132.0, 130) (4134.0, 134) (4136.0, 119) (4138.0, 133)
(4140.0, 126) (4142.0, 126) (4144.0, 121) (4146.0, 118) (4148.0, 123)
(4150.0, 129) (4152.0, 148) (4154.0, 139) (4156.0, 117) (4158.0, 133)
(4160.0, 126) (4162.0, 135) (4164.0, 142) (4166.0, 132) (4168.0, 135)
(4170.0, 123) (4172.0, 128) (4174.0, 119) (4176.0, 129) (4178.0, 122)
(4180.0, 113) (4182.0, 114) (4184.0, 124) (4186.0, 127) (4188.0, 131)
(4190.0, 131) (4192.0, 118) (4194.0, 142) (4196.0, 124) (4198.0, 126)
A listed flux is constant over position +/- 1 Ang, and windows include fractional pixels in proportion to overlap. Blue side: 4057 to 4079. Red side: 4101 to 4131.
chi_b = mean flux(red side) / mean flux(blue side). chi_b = 0.97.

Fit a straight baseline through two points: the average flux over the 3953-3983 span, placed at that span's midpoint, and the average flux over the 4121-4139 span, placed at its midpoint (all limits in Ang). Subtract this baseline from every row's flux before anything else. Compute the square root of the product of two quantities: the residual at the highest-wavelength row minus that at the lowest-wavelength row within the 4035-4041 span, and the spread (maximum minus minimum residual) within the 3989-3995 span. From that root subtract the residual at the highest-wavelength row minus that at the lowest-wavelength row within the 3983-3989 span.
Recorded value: 38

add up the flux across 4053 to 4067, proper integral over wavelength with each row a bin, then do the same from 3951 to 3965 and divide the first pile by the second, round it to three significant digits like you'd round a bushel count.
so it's 1.01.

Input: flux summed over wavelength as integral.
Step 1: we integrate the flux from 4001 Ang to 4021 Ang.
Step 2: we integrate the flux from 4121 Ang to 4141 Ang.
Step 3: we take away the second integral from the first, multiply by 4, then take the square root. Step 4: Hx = 17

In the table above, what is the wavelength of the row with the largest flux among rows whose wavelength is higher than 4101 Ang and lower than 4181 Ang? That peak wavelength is 4102.0 Ang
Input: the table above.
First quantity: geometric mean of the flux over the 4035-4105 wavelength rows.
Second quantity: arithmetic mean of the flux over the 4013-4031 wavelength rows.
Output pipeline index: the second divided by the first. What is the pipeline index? 0.97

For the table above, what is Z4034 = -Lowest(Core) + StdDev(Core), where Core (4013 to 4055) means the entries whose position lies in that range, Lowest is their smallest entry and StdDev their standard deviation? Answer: -110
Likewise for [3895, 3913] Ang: -111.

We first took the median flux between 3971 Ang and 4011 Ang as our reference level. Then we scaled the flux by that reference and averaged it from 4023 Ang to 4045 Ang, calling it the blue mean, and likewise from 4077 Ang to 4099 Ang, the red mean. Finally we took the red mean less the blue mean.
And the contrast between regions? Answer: 0.006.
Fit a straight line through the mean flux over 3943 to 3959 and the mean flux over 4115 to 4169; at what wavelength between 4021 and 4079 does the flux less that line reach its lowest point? 4058.0 Ang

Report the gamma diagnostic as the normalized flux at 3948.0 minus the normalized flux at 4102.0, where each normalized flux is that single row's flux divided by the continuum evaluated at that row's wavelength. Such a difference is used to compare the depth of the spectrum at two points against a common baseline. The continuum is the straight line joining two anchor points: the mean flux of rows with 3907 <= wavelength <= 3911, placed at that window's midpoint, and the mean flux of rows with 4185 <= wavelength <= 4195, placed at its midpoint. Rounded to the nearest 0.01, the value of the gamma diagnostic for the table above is -0.26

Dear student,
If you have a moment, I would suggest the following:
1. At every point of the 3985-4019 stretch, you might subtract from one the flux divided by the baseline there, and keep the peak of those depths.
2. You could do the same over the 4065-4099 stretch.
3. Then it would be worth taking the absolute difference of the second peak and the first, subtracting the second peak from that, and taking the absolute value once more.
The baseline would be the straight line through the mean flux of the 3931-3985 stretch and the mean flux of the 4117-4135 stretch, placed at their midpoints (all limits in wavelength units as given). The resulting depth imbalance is 0.11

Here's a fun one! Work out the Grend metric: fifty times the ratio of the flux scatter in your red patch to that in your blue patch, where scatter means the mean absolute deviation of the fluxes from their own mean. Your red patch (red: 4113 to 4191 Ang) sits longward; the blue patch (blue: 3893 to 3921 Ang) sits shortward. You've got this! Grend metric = 32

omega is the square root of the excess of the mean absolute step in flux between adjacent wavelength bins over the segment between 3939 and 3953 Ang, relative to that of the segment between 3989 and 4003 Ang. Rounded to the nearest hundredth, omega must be 2.89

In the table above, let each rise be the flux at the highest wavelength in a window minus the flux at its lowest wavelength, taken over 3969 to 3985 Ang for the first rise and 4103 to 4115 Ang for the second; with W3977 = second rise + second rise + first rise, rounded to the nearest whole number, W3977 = 36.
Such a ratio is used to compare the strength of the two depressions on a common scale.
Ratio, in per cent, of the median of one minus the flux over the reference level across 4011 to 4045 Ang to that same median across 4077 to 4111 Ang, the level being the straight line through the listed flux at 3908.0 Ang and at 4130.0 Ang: 472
